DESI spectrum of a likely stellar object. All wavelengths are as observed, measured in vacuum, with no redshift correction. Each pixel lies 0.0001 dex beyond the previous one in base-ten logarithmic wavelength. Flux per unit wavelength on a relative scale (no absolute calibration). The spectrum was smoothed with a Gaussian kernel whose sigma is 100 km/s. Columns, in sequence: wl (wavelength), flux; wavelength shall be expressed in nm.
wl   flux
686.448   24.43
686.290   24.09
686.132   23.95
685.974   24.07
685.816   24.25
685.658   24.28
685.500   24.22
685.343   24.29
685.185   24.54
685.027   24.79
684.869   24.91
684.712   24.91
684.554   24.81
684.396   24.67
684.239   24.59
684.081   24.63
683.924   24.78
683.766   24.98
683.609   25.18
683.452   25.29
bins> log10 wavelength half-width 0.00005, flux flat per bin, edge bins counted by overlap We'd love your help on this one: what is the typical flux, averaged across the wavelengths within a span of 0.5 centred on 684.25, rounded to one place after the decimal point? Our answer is 24.6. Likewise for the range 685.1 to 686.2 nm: 24.2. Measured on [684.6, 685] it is 24.9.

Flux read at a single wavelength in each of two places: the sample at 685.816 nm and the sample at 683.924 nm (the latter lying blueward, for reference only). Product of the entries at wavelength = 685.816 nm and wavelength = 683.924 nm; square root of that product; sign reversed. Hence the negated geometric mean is -24.5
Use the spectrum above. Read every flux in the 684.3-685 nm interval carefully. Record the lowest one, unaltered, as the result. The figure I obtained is 24.67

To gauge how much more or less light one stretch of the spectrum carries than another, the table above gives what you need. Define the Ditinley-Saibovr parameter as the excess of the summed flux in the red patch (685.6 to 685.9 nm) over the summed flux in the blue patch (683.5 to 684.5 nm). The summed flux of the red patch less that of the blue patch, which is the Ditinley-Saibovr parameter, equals -100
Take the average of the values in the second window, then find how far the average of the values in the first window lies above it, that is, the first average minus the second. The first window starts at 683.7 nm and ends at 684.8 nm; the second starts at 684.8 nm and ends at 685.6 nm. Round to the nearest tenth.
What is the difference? 0.2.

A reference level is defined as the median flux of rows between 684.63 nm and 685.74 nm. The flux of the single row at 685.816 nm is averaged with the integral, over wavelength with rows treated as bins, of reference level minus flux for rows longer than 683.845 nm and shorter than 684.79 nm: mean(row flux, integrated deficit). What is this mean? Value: 12.03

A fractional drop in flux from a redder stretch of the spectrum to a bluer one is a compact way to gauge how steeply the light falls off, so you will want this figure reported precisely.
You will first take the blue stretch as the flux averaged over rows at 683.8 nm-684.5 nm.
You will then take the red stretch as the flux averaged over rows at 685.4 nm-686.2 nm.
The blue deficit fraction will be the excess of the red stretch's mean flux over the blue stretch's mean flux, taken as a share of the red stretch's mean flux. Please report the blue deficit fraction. -0.021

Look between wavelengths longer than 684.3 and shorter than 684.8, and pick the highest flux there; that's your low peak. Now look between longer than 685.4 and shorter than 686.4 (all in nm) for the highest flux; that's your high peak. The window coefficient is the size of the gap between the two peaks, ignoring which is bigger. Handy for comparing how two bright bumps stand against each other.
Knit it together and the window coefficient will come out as 0.63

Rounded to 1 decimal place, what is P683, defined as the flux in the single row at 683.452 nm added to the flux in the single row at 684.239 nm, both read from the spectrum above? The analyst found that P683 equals 49.9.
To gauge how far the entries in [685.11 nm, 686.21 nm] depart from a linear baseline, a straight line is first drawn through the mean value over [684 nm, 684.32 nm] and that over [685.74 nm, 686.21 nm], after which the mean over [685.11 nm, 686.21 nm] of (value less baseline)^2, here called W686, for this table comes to 0.01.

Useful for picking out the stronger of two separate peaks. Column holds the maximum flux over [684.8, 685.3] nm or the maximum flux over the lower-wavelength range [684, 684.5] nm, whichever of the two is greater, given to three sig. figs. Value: 24.9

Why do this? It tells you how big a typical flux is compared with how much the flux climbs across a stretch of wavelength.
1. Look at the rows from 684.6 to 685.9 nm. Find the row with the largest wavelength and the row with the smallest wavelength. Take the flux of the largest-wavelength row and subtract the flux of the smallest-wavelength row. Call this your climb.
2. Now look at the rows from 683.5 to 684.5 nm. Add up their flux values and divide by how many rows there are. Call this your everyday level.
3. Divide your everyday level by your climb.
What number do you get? -38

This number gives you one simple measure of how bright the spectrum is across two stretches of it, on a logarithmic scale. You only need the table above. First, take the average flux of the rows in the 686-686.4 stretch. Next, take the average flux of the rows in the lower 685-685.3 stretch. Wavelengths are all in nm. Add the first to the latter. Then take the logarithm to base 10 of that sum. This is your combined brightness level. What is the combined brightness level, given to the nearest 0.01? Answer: 1.69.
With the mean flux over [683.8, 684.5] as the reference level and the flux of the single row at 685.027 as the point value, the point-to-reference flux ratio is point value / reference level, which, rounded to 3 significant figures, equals 1.00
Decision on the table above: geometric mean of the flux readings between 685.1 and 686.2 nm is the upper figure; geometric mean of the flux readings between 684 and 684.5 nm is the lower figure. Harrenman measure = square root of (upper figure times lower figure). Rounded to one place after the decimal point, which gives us 24.4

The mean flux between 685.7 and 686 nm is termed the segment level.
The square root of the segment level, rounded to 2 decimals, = 4.92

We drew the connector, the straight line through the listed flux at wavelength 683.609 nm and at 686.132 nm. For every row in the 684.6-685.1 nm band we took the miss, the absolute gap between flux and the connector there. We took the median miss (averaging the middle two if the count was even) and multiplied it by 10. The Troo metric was 3.0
